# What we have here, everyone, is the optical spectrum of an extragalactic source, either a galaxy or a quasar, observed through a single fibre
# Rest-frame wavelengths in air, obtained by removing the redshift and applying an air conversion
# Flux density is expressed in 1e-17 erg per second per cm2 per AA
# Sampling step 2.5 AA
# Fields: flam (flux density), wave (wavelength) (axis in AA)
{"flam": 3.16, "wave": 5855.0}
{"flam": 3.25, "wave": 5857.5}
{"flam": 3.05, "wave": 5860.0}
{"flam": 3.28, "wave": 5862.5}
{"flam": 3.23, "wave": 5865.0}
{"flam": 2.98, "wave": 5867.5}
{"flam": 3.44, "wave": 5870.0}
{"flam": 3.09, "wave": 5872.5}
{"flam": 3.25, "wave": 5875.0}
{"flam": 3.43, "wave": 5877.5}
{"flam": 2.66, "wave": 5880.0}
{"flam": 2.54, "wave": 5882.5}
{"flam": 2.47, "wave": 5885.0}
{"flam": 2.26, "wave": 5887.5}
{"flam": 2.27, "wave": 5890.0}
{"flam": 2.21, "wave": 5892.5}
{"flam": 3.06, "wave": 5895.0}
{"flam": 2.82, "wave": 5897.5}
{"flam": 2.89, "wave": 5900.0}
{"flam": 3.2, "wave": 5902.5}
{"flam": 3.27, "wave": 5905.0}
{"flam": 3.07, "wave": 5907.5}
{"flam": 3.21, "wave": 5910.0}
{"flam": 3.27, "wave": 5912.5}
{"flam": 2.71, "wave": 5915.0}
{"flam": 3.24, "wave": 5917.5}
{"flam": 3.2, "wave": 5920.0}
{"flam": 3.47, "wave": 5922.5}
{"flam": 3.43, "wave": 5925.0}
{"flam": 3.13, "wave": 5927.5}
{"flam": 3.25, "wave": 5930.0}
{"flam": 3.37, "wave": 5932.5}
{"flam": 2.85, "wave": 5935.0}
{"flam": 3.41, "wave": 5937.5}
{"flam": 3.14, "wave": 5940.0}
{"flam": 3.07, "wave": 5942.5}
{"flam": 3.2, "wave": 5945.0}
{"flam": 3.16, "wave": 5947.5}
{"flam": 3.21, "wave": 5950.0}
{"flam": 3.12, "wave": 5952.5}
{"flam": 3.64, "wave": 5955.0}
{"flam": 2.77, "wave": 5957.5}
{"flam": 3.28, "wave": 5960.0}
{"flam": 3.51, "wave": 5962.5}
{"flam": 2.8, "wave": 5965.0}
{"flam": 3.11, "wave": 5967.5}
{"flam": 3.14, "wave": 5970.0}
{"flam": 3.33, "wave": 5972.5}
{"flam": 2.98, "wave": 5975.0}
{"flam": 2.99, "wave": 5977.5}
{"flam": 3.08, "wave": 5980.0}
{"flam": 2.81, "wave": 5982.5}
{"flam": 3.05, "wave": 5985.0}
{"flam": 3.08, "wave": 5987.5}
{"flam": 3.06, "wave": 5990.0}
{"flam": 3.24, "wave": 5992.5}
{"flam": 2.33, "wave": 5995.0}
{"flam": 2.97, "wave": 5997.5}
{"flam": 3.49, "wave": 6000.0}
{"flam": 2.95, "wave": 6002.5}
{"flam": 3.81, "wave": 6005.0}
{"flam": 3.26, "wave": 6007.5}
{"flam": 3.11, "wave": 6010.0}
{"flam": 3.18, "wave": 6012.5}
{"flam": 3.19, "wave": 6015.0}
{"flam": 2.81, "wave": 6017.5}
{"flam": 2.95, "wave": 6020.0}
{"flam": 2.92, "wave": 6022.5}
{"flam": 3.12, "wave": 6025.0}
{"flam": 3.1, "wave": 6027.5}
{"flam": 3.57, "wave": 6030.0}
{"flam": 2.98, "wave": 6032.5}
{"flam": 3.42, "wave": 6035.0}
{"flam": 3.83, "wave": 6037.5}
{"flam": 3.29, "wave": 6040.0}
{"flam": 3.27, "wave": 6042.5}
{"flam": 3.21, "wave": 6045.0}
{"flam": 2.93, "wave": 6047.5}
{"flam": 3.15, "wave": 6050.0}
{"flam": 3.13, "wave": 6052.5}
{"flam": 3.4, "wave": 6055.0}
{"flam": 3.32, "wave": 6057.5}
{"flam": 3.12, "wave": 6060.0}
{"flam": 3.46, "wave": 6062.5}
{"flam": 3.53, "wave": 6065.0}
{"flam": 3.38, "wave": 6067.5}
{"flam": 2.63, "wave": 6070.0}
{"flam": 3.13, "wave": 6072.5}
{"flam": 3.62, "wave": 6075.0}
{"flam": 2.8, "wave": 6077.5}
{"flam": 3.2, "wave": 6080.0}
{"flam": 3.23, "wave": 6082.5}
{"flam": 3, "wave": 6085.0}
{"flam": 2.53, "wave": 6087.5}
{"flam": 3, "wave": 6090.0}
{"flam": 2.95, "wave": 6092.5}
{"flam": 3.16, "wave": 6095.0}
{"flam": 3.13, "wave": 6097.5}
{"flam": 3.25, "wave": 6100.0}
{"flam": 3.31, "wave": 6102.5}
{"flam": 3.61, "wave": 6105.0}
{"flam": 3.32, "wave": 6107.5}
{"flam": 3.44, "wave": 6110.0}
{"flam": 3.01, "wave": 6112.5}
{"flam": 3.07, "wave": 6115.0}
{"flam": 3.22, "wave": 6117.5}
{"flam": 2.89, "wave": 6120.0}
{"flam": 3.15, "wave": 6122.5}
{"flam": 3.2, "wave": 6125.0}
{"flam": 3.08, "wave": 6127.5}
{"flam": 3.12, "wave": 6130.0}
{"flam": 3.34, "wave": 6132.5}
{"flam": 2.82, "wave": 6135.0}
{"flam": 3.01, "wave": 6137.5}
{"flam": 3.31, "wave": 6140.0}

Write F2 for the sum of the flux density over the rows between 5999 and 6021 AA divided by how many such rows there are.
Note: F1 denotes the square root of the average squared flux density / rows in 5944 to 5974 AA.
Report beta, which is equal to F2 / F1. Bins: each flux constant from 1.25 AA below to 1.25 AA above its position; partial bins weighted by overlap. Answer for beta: 1.00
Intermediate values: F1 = 3.20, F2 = 3.194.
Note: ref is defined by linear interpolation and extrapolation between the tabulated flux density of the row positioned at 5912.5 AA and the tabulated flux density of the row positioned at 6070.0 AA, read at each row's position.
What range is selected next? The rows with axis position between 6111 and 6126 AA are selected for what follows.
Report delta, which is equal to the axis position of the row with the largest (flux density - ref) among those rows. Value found 6125.0 AA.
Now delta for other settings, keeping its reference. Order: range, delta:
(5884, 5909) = 5905.0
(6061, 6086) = 6075.0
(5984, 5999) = 5992.5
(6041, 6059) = 6055.0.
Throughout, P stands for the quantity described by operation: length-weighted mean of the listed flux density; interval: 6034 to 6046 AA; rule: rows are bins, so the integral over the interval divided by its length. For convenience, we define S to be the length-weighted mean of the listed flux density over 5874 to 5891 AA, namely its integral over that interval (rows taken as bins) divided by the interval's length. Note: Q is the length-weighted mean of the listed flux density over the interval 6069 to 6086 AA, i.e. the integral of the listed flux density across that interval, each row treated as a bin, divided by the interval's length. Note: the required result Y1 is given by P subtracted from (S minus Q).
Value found -3.81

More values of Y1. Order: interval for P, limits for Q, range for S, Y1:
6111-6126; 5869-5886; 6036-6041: -2.51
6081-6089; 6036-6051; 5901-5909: -3.04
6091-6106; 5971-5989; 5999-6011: -2.95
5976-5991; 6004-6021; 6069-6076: -3.07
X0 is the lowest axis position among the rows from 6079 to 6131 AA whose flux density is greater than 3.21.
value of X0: 6082.5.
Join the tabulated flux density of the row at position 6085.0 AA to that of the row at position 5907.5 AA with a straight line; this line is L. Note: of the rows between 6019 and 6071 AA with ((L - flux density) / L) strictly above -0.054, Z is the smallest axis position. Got 6020.0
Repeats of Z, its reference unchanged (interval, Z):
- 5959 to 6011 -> 5965.0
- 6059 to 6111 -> 6060.0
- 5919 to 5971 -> 5920.0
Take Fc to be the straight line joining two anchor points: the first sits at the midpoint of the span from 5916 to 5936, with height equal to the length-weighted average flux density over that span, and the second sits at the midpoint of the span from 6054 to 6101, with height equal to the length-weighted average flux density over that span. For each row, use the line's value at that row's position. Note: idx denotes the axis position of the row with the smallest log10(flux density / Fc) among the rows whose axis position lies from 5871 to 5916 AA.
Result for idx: 5892.5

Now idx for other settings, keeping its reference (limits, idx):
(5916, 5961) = 5957.5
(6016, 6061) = 6017.5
